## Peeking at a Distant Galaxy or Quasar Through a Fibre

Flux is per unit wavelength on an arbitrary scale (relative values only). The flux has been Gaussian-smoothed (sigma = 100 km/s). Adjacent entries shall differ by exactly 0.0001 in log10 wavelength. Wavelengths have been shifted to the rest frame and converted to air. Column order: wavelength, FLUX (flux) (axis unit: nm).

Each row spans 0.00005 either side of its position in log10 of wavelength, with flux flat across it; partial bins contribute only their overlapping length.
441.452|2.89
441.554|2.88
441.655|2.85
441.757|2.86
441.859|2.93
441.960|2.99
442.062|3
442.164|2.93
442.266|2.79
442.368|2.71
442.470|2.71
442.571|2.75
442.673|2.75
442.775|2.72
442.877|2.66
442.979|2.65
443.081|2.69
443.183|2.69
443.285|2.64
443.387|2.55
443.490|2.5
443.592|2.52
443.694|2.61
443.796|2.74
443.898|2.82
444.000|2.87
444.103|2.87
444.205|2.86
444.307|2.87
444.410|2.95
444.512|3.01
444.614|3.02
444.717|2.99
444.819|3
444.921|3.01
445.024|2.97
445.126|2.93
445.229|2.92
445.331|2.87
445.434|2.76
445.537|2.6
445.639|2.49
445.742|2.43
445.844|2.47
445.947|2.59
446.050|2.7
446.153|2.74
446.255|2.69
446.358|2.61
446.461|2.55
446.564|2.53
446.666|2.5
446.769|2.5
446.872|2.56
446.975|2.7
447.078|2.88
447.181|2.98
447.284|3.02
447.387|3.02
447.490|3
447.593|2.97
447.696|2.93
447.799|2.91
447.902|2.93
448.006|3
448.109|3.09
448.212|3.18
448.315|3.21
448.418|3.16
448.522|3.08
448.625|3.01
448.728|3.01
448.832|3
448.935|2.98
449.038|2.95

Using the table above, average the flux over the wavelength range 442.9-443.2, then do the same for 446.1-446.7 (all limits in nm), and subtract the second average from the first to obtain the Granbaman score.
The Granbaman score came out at 0.1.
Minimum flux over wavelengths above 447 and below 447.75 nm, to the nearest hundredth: 2.88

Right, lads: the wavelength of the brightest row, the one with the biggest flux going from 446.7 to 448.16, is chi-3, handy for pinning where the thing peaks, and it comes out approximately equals 448.109 nm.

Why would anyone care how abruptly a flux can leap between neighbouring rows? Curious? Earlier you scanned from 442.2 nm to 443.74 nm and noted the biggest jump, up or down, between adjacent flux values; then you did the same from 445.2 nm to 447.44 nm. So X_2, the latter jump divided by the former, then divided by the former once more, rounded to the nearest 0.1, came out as 22.2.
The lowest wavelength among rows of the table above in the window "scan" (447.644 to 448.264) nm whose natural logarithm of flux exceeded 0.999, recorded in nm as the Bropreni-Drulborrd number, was 447.696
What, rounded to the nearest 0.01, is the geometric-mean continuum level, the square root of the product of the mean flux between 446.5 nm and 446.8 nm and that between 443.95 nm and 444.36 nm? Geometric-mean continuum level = 2.68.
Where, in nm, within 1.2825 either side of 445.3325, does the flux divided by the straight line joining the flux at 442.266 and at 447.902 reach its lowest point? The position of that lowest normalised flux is 445.742 nm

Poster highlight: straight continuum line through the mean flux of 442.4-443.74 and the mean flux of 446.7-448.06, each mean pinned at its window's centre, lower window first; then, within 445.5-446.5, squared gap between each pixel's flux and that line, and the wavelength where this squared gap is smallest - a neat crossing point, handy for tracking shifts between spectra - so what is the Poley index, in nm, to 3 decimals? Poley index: 446.153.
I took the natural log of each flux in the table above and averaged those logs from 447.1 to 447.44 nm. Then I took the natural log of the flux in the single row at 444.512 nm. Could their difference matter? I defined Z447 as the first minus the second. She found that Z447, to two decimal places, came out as 0.00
